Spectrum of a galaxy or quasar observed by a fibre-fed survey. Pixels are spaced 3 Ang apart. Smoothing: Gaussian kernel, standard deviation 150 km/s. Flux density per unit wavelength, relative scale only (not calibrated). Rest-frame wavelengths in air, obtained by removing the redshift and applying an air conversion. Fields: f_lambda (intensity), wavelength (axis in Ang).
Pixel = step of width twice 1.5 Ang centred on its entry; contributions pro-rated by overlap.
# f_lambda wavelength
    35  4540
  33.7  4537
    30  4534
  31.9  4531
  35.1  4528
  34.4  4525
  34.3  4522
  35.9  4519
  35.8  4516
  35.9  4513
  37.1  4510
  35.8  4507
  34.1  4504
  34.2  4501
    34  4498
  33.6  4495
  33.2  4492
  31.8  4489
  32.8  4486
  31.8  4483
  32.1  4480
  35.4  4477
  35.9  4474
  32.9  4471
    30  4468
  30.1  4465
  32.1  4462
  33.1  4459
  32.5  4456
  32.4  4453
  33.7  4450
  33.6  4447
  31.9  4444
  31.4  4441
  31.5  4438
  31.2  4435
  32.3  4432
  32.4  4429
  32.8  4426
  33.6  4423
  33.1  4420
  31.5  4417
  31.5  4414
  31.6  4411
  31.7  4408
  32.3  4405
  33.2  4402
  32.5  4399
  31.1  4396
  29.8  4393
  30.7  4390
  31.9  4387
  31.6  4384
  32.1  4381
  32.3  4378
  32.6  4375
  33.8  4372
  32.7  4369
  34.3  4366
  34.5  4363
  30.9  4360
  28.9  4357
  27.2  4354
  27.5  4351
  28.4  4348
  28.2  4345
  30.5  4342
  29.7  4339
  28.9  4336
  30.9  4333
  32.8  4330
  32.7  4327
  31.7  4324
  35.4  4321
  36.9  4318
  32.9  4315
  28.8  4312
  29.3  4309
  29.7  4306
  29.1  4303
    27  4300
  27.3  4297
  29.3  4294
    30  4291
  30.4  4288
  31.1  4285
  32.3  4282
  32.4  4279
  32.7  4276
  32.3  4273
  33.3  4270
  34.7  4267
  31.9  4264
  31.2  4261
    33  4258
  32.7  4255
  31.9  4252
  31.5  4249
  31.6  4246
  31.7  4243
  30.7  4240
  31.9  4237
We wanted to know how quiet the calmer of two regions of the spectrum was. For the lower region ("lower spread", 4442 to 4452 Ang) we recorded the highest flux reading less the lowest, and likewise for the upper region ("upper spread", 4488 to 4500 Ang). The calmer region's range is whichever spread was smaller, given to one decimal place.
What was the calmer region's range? 1.8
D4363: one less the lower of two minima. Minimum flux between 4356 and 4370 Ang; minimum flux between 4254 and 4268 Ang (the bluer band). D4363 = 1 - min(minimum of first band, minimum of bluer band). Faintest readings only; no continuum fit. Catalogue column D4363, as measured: -27.9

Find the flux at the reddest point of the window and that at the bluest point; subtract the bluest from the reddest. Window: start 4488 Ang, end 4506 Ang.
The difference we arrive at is 2.3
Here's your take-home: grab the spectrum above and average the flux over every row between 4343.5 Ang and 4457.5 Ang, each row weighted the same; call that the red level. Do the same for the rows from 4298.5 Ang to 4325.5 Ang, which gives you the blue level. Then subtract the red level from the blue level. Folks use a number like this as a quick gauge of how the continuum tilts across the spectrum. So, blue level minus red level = -0.52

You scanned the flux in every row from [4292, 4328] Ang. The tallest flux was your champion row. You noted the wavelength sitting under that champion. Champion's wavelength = 4318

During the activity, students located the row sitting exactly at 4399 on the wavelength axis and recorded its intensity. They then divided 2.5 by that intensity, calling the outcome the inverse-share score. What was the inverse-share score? 0.077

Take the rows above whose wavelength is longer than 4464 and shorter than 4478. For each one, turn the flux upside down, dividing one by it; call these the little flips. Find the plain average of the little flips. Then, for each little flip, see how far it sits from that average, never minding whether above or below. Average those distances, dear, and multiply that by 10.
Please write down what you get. 0.021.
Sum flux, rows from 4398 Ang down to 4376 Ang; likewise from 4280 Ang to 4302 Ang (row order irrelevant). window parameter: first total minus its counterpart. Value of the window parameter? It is 12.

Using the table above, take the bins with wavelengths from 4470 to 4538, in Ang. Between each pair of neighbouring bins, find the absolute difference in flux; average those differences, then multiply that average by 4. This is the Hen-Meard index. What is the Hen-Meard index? 4.9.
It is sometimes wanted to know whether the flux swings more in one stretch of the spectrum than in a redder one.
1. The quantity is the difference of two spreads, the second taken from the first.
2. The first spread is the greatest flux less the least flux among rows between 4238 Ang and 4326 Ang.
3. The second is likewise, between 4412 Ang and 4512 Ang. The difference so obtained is 2.8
